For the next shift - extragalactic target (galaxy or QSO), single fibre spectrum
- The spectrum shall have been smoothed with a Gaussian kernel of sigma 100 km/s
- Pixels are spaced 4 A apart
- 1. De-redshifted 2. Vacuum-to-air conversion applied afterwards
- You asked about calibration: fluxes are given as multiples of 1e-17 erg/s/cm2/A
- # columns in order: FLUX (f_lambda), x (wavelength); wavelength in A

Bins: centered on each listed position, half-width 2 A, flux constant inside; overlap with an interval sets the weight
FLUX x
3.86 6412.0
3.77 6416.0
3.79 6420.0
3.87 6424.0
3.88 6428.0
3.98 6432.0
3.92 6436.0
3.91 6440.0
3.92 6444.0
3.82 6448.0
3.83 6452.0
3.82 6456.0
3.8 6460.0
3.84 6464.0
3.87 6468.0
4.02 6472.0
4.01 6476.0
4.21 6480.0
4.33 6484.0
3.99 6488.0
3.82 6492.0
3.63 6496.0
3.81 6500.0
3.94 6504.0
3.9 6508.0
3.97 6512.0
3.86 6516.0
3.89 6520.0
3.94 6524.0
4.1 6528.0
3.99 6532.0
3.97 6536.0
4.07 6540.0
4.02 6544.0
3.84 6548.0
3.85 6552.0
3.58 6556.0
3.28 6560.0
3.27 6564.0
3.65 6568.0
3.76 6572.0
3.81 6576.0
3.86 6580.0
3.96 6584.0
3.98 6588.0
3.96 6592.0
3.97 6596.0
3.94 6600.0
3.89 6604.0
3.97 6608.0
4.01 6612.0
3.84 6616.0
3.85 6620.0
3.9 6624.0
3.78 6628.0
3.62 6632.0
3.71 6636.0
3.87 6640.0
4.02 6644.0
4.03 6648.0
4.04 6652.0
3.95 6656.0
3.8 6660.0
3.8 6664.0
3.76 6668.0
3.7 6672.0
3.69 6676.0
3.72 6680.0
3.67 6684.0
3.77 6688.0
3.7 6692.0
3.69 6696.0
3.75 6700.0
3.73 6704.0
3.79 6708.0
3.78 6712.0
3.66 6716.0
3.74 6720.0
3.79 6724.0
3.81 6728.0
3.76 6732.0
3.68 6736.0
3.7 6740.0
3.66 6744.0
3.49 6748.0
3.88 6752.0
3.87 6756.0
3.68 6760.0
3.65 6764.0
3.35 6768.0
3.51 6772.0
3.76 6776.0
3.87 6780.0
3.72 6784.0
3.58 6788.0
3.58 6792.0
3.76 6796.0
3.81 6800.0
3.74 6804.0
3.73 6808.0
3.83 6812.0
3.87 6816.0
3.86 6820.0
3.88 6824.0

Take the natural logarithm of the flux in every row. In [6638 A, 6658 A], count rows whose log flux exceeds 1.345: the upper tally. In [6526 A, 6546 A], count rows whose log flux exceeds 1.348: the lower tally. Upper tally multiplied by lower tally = 25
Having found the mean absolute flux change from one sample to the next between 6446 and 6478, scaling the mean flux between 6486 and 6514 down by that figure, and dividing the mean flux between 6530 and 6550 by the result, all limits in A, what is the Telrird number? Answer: 0.04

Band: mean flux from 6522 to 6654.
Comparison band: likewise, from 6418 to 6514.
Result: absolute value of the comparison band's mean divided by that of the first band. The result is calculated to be 1.01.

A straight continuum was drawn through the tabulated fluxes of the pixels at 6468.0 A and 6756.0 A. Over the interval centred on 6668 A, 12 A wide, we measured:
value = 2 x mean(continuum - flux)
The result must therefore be 0.23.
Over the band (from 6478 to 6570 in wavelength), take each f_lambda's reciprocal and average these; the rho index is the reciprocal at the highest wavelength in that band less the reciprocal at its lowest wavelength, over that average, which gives 0.14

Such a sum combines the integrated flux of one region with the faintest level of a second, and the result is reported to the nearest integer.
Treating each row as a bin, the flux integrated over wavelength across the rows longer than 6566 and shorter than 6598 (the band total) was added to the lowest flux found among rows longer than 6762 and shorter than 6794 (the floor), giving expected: 127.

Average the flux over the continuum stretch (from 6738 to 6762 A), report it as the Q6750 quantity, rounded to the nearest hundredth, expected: 3.71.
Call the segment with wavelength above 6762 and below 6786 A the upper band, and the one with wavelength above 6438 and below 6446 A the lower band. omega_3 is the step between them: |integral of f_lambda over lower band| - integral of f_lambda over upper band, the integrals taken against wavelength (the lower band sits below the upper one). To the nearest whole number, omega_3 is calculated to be -56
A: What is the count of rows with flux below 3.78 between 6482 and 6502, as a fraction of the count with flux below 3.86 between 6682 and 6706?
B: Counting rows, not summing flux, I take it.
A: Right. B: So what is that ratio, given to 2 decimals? 0.17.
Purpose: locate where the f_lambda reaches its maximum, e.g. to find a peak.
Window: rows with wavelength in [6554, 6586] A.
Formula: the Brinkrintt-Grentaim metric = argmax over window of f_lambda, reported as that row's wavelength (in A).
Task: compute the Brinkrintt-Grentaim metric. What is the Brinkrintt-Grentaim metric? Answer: 6584.0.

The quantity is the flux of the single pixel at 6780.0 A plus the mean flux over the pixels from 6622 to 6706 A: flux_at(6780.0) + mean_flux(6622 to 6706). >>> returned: 7.67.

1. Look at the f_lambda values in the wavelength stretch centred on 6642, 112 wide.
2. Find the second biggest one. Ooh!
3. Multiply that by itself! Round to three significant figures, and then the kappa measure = 16.2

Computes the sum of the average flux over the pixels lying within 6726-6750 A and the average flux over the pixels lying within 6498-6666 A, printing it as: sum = 7.55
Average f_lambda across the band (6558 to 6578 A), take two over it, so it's 0.563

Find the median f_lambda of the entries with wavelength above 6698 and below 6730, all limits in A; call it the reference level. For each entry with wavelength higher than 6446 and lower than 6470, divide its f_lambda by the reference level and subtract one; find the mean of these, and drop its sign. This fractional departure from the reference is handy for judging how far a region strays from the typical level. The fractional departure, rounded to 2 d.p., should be 0.02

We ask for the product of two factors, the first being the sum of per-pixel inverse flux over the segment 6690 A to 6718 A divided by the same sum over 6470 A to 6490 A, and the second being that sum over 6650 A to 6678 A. 2.8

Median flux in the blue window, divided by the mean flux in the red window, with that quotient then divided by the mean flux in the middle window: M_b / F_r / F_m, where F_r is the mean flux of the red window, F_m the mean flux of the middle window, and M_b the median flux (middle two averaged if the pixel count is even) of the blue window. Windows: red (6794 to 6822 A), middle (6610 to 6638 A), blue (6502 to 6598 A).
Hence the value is 0.270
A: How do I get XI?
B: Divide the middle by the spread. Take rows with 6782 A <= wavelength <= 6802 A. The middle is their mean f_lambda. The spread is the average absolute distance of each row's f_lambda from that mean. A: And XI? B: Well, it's 42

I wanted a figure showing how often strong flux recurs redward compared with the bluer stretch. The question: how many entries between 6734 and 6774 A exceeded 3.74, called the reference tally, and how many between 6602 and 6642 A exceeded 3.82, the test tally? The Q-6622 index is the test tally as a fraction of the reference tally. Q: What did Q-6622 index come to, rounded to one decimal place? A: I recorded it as 3.5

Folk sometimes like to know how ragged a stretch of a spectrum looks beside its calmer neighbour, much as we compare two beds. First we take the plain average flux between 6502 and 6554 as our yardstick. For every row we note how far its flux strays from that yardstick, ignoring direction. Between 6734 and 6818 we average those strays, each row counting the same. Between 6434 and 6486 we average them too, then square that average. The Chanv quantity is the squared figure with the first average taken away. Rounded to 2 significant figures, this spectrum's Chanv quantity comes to -0.23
